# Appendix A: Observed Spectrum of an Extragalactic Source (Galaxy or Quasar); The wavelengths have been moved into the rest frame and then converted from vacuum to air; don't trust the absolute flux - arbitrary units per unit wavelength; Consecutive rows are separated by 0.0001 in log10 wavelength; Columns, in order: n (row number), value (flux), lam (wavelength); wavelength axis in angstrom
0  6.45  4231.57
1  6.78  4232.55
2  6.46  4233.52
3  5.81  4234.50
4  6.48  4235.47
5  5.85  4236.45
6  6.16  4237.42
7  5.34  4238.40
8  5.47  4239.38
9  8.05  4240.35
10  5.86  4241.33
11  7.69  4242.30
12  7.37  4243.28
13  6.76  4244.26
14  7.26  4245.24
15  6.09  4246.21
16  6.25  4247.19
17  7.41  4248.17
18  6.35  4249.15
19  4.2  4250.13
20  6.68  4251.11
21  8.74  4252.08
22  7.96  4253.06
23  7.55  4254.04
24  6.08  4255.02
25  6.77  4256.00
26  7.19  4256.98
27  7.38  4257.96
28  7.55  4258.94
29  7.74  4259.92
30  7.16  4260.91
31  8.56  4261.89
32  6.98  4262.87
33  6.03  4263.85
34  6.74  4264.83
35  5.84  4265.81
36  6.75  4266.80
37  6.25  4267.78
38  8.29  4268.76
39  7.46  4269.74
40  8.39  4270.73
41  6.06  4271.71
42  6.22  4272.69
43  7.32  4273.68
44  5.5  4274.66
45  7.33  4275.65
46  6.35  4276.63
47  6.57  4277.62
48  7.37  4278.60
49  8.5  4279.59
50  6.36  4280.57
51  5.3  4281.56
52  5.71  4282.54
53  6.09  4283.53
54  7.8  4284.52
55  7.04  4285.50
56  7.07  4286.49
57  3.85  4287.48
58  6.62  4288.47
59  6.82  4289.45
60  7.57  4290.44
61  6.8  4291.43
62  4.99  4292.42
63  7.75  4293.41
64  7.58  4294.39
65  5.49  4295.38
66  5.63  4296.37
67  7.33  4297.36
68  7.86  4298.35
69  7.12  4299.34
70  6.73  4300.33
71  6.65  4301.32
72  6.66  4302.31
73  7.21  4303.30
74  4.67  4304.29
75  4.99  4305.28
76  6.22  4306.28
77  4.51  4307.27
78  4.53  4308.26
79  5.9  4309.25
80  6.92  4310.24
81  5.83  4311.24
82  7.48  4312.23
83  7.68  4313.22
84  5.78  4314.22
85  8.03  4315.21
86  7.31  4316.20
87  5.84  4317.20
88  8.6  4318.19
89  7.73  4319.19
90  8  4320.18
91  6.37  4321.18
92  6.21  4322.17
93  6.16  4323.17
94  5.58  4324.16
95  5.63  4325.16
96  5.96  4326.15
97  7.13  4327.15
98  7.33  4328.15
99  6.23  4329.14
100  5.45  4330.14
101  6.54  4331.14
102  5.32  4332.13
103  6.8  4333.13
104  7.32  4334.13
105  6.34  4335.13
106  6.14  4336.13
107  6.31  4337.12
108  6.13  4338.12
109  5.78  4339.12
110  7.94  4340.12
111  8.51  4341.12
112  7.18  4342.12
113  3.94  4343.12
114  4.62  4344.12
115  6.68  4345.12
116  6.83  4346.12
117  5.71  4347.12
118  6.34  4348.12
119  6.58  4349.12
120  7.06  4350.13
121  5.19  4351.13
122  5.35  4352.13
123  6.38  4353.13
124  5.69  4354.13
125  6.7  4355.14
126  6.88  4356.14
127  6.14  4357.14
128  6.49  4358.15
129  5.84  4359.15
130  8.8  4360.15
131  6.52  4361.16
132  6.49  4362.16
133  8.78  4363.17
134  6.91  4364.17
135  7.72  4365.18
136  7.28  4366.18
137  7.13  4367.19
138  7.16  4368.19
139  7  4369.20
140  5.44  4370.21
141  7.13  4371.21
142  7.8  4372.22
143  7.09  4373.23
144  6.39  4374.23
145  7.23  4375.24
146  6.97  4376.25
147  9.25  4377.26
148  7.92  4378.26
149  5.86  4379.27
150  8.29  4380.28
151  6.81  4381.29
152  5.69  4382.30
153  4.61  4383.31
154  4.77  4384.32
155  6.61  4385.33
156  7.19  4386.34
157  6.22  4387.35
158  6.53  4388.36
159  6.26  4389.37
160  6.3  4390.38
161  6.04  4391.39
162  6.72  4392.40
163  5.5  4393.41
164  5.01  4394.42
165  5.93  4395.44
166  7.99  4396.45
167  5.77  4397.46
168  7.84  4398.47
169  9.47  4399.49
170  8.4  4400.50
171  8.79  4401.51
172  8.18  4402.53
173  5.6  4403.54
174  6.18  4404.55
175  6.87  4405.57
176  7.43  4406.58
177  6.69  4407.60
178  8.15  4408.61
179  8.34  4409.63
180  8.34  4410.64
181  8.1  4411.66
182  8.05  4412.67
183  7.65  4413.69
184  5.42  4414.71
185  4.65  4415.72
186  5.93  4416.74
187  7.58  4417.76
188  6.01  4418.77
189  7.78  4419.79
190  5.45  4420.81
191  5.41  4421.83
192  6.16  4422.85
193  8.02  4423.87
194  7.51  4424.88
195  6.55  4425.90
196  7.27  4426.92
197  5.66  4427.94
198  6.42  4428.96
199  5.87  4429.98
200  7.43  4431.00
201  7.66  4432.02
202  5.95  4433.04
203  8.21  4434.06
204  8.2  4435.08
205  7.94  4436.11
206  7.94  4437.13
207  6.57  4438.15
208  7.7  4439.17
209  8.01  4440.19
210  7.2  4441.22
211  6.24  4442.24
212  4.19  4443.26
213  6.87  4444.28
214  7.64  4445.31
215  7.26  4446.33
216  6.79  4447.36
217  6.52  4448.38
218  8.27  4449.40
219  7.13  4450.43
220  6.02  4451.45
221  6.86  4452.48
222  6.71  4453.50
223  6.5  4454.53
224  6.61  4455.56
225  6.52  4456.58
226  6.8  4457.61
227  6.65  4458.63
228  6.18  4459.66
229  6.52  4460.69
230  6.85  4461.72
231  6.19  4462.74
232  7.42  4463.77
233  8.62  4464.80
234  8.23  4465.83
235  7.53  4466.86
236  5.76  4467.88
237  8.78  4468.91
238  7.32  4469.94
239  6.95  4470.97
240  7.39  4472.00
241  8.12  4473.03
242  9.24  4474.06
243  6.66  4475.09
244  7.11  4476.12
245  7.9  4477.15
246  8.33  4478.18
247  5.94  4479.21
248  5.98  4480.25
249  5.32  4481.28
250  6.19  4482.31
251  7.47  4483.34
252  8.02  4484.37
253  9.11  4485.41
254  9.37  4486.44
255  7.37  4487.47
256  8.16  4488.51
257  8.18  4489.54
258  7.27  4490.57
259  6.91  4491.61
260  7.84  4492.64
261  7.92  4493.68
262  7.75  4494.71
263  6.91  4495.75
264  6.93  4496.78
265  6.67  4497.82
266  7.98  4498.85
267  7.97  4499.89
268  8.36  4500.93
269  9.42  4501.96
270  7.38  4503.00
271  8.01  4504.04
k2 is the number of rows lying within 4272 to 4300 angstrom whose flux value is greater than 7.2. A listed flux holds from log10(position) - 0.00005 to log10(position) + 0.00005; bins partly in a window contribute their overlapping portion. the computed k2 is 10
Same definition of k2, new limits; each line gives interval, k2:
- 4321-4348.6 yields 4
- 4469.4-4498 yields 17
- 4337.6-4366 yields 5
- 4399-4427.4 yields 16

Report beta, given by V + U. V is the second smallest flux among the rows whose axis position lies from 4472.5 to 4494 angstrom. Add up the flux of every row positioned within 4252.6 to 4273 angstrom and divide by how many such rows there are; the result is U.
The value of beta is 13.0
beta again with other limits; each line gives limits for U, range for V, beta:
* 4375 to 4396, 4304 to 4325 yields 11.0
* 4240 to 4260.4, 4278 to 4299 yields 12.0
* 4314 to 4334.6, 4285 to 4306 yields 11.3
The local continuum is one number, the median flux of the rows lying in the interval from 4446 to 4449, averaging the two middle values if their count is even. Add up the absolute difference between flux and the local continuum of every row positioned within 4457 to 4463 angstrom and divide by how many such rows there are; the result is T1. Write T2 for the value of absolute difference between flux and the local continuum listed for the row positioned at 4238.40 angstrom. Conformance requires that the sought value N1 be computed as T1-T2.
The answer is -1.2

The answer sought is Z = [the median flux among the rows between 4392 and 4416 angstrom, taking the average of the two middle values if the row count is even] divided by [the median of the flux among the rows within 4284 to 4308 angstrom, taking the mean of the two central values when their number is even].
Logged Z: 1.11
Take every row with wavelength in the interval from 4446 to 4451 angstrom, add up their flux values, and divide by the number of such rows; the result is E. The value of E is 7.2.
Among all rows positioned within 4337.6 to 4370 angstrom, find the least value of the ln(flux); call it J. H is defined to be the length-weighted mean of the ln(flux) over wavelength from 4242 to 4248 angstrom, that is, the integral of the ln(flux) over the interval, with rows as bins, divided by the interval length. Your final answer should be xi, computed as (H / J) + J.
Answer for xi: 2.78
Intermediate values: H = 1.93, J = 1.37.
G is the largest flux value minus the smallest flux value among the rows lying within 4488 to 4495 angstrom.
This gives 1.3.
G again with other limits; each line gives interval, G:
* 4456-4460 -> 0.6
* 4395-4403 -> 3.7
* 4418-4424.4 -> 2.6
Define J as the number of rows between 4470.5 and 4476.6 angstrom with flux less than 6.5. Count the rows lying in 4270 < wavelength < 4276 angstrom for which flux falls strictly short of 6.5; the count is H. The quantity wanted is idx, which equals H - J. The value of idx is 3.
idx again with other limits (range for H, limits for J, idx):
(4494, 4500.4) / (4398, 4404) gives -1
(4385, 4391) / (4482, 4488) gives 2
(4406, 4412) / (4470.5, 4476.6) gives 0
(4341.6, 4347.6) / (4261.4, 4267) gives 1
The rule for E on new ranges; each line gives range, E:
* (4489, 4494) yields 7.6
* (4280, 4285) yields 6.3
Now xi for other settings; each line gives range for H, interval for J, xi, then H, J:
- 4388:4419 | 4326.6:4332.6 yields 2.82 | 1.93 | 1.67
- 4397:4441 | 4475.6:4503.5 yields 2.84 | 1.95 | 1.67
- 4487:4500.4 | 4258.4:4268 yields 2.91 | 2.02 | 1.76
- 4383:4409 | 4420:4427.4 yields 2.81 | 1.89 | 1.69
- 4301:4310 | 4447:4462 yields 2.76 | 1.73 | 1.80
